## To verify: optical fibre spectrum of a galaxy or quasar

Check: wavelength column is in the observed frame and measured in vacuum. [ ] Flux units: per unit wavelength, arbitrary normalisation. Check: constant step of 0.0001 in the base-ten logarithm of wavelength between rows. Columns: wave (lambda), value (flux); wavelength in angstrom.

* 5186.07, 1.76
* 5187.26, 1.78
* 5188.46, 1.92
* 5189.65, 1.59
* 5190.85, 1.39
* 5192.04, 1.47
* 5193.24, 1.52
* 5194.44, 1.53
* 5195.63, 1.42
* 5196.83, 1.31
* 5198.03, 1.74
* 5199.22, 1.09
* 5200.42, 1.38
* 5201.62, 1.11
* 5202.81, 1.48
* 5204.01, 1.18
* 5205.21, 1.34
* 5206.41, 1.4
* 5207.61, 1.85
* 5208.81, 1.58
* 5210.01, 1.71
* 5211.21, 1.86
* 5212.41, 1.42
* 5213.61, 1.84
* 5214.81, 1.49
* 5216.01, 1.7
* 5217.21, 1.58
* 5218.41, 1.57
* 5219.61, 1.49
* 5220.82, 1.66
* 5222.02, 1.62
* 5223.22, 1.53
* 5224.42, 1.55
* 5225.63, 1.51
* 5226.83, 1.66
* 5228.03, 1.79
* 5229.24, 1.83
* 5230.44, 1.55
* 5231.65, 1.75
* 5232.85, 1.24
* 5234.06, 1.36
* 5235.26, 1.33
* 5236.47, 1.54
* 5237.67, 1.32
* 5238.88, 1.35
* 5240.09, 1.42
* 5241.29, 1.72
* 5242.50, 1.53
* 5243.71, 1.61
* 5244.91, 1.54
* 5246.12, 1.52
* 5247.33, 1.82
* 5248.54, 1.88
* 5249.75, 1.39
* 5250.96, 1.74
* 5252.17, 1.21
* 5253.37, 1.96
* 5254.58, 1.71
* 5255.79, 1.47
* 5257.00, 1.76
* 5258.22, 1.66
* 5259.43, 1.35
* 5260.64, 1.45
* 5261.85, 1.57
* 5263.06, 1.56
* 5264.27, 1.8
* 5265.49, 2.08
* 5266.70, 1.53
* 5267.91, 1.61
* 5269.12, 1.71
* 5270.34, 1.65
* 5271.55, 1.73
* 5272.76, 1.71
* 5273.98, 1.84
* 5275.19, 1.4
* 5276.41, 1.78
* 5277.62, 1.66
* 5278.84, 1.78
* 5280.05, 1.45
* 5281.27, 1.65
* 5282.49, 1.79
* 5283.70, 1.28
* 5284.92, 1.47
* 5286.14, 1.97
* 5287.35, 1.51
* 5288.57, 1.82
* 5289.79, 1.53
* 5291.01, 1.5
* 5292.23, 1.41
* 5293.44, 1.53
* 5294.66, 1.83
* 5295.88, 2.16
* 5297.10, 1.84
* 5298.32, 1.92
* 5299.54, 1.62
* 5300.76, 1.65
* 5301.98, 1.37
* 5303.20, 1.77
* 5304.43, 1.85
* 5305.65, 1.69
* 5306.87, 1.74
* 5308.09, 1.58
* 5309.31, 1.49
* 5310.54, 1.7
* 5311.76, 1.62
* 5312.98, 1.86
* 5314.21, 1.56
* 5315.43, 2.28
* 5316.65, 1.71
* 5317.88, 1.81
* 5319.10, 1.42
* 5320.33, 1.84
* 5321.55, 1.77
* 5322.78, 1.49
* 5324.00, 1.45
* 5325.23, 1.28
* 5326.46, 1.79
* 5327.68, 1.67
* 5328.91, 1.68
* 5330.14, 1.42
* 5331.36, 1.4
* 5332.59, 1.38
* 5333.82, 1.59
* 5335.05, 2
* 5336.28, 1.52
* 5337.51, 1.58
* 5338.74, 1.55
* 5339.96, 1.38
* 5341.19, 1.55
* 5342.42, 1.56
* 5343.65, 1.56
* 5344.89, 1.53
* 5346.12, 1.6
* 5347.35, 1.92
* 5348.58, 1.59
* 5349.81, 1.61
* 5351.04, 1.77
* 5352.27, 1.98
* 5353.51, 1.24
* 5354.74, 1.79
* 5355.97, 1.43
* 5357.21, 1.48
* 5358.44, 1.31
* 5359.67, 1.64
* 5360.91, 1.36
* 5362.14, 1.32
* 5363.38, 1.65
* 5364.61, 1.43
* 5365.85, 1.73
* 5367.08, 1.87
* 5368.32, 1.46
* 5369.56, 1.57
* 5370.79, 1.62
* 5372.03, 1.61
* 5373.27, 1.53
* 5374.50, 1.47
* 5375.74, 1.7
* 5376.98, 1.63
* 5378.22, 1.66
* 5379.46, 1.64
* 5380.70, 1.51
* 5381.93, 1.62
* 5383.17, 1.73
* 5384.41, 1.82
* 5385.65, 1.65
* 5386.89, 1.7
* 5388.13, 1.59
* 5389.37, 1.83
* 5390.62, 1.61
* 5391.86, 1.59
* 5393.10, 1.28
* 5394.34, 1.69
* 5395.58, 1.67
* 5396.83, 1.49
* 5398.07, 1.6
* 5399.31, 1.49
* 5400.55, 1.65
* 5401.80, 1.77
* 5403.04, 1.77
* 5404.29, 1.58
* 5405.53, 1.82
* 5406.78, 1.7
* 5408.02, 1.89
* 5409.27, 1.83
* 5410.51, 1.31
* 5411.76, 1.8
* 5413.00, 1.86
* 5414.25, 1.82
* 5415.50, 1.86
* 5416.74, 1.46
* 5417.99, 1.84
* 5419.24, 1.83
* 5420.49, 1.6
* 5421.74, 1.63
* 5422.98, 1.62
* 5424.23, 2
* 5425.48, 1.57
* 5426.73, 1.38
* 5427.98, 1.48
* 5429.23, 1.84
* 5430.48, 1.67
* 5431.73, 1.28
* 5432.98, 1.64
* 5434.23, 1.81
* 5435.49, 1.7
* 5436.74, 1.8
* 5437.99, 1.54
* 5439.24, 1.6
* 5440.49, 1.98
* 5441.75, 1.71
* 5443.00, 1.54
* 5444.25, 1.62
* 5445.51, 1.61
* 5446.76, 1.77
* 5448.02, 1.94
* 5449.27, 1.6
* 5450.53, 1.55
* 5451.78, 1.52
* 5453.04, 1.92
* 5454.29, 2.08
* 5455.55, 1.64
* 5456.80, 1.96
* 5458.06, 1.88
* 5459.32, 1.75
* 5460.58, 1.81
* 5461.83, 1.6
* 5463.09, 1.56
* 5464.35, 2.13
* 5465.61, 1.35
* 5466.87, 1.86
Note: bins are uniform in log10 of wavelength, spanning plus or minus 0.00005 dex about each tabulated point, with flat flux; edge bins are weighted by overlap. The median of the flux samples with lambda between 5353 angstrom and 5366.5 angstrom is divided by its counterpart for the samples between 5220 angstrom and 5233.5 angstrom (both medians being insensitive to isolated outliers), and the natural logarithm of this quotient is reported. -0.12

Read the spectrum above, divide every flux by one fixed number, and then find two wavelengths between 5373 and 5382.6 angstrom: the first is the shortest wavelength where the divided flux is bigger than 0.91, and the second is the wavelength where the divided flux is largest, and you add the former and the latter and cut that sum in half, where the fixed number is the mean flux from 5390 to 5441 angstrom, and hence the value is 5374.5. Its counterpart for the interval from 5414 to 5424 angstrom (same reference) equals 5414.9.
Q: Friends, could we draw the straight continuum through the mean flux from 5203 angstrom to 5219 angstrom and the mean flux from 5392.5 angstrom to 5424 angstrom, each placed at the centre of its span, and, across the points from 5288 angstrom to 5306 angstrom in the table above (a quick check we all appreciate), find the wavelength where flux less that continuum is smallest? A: 5301.98 angstrom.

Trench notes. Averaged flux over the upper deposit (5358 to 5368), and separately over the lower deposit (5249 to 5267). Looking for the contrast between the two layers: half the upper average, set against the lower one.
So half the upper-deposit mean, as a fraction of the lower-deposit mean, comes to 0.476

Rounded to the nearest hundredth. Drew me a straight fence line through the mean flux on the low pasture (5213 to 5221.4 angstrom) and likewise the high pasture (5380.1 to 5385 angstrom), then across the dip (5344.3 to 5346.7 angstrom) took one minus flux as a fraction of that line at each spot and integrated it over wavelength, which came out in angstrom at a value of 0.14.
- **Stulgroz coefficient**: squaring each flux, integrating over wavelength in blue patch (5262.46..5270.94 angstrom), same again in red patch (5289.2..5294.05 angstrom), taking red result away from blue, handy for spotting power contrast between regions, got 14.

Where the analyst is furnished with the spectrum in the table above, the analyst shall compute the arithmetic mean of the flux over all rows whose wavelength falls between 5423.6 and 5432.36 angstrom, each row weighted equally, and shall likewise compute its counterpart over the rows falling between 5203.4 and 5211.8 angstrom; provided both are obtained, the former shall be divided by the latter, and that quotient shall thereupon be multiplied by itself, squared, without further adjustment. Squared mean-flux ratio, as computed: 1.06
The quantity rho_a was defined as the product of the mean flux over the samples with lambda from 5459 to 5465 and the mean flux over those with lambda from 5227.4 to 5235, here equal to 2.8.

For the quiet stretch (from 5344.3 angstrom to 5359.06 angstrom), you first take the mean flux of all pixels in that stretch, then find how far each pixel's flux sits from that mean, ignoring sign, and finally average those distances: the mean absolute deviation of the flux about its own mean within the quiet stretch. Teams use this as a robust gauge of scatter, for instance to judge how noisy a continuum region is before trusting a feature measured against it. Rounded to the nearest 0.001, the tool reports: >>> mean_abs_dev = 0.175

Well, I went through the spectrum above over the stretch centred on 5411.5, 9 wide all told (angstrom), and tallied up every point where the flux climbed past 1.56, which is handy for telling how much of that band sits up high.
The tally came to 6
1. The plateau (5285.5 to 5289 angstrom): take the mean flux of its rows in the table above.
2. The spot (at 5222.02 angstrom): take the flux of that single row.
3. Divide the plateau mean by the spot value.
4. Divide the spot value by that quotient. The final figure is 1.5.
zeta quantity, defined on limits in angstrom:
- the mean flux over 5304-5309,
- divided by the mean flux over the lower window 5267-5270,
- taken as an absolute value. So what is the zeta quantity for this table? 1.03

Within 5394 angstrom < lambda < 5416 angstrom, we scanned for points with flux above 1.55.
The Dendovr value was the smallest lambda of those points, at 5394.34 angstrom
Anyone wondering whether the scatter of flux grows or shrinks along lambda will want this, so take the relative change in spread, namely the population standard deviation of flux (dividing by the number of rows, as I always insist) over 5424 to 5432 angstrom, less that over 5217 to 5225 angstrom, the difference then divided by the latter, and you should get 3.5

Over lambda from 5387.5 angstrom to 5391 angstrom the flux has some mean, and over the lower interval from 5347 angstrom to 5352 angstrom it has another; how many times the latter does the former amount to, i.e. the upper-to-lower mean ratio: 0.97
